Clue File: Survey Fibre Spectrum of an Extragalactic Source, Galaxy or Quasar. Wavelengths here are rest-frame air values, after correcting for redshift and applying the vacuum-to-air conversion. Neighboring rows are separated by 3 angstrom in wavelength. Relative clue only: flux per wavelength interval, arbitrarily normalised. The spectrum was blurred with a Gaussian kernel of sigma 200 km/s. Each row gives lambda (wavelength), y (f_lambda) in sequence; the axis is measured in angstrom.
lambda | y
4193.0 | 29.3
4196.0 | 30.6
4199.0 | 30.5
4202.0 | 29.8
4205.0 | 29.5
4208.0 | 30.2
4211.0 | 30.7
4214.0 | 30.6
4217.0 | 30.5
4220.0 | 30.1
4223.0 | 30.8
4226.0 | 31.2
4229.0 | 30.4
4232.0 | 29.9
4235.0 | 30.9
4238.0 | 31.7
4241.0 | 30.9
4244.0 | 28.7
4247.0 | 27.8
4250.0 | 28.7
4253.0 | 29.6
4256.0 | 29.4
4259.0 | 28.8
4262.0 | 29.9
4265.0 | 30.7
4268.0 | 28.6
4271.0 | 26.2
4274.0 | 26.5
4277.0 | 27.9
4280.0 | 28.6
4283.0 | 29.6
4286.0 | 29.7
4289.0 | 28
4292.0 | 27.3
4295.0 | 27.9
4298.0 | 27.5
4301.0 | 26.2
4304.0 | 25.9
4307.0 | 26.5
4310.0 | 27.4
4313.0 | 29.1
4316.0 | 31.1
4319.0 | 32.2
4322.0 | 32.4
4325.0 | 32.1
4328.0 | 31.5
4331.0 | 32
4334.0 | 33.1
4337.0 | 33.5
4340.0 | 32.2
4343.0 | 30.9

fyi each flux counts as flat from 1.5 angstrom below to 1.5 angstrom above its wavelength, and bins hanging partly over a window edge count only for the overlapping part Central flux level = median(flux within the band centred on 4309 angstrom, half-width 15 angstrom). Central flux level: 27.7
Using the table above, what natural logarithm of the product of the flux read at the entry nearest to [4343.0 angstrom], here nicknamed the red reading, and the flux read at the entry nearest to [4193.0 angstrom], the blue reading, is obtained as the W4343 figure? 6.81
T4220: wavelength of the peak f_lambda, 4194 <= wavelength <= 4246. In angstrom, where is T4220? 4238.0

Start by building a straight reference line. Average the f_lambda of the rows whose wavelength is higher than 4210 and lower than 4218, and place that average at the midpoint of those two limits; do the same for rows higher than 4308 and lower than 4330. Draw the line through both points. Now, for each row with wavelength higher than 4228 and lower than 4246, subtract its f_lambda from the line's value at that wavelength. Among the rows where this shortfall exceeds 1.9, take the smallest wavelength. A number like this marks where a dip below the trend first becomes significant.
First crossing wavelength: 4244.0 angstrom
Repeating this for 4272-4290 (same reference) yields 4274.0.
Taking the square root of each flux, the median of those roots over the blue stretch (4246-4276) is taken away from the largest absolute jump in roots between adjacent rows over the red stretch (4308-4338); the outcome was -5.18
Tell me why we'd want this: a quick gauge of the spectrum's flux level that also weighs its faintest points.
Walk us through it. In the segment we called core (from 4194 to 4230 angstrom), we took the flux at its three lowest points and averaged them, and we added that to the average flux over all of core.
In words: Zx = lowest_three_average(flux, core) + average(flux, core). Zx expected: 60.2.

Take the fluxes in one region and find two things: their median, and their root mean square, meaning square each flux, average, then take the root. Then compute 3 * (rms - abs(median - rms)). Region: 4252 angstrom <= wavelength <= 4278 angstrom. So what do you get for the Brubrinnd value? 85.5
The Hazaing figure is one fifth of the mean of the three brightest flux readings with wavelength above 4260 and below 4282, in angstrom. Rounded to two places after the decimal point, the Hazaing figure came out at 5.95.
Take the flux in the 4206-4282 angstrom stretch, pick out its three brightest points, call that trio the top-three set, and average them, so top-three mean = 31.3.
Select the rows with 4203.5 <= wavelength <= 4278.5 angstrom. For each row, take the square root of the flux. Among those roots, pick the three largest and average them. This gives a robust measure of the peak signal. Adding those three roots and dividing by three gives 5.59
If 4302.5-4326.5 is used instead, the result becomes 5.68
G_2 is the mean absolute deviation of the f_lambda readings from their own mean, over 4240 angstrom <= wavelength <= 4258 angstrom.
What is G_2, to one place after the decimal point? 0.8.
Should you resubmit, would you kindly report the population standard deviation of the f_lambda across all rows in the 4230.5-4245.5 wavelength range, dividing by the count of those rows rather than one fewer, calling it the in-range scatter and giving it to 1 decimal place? 1.0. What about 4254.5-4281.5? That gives 1.4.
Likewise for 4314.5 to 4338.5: 0.7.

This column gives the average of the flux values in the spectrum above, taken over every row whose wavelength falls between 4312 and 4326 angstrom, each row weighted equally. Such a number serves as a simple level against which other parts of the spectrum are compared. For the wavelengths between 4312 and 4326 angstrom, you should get 31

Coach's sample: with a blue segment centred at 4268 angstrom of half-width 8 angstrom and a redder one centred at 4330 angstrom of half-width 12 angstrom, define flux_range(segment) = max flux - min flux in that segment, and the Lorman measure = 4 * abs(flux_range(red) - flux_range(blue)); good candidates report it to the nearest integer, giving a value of 10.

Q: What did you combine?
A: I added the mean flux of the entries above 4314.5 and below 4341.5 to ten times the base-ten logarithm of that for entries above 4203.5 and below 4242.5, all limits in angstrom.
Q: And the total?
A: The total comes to 47.1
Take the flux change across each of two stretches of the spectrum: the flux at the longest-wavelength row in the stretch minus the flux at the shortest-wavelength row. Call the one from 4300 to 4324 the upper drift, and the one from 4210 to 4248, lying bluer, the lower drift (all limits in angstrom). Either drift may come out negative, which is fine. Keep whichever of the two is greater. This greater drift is 6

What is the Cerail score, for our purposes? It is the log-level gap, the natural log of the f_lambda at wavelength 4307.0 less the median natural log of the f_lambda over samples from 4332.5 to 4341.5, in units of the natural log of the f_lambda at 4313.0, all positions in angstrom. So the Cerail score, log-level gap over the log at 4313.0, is -0.066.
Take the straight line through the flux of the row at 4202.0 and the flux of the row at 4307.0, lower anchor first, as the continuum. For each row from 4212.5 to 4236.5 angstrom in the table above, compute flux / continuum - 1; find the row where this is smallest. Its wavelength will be 4220.0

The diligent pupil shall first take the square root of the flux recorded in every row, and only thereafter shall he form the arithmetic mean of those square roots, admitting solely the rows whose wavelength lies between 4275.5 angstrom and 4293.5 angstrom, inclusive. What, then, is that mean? 5.34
